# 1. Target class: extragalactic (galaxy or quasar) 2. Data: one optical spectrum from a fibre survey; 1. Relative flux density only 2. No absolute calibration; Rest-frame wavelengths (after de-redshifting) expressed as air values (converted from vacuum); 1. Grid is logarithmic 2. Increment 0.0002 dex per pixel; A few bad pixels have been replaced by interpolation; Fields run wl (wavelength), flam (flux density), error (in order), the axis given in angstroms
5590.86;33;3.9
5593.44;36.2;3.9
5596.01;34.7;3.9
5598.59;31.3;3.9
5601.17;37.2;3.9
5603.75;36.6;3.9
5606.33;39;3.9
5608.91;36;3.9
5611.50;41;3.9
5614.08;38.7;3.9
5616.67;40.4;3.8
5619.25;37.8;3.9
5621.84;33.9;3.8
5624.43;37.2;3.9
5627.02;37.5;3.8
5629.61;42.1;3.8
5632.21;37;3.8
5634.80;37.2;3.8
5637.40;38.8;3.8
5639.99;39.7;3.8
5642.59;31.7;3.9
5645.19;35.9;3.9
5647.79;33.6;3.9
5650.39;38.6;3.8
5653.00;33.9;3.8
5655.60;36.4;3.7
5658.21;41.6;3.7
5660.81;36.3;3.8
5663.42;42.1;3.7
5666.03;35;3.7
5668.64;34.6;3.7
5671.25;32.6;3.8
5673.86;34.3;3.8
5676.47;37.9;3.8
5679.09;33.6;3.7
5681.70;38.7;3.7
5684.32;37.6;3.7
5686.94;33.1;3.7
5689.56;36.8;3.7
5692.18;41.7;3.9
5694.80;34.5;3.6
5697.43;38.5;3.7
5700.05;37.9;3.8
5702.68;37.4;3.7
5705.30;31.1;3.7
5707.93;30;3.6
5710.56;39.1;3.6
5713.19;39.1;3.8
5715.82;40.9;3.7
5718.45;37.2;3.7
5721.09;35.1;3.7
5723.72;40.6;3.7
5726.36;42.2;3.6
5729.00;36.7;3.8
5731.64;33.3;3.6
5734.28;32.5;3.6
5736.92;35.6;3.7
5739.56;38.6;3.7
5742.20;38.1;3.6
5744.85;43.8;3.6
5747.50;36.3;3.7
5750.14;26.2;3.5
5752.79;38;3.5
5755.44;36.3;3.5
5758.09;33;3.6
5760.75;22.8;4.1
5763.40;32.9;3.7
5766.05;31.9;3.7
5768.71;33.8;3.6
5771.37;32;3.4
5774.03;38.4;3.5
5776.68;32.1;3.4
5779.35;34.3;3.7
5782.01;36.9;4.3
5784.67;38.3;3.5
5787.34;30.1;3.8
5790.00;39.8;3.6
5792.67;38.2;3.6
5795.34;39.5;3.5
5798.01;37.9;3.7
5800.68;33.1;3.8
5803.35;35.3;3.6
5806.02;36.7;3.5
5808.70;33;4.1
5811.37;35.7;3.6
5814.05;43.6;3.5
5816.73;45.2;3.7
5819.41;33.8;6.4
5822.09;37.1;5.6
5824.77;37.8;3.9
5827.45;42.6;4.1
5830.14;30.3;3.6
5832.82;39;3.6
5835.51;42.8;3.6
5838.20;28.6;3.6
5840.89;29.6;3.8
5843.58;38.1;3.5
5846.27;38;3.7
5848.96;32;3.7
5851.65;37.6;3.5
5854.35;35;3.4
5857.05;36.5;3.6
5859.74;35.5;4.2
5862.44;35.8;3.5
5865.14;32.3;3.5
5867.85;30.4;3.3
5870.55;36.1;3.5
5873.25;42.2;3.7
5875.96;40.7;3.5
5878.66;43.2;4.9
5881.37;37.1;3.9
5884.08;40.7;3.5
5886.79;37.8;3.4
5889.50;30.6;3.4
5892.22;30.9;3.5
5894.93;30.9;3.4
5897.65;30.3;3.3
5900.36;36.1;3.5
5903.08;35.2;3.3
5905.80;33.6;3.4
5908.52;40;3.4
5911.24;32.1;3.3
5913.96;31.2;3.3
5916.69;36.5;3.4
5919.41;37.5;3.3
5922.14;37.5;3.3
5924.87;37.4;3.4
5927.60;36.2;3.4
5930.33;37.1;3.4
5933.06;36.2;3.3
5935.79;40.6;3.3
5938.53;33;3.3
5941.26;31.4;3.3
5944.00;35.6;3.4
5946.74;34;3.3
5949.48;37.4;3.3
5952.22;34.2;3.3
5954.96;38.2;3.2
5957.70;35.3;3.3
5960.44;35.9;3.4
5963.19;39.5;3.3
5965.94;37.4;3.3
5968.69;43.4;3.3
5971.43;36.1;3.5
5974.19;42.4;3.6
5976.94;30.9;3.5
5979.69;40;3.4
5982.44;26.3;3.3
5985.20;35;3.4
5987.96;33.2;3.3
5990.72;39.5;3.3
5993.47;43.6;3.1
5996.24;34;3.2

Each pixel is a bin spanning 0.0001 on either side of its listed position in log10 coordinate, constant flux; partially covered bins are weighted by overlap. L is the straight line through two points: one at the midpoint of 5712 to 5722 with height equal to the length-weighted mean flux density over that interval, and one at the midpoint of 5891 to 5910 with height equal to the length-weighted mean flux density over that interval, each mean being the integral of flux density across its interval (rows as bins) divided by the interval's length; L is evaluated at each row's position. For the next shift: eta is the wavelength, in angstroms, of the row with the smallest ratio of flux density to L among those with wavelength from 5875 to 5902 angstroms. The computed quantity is 5897.65 angstroms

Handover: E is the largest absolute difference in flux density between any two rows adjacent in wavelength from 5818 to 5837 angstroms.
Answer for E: 12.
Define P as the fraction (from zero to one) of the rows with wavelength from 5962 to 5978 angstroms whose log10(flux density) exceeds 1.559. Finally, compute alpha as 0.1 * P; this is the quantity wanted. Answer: 0.067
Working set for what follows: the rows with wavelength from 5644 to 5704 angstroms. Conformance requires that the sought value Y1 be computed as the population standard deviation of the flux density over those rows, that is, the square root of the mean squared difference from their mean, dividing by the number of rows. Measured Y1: 2.7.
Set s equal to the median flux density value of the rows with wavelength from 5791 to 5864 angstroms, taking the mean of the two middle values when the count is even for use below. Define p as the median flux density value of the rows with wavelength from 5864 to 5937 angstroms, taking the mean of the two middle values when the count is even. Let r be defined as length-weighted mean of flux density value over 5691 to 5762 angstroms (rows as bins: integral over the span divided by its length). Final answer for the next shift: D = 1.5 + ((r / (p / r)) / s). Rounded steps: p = 36.2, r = 36.2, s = 36.70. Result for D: 2.48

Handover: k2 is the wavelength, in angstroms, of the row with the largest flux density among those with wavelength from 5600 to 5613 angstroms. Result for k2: 5611.50 angstroms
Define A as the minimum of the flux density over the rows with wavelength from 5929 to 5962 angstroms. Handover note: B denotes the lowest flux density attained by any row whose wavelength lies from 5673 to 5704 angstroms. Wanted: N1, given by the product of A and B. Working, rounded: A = 31.4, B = 33.1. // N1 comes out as 1039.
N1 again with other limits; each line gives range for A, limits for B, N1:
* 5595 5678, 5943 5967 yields 1064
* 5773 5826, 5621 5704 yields 954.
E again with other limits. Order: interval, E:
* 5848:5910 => 7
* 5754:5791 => 10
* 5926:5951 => 8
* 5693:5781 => 12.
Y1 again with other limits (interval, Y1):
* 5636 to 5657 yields 2.7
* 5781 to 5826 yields 3.6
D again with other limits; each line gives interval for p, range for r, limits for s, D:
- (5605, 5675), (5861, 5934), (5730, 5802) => 2.47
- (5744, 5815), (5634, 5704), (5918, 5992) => 2.54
